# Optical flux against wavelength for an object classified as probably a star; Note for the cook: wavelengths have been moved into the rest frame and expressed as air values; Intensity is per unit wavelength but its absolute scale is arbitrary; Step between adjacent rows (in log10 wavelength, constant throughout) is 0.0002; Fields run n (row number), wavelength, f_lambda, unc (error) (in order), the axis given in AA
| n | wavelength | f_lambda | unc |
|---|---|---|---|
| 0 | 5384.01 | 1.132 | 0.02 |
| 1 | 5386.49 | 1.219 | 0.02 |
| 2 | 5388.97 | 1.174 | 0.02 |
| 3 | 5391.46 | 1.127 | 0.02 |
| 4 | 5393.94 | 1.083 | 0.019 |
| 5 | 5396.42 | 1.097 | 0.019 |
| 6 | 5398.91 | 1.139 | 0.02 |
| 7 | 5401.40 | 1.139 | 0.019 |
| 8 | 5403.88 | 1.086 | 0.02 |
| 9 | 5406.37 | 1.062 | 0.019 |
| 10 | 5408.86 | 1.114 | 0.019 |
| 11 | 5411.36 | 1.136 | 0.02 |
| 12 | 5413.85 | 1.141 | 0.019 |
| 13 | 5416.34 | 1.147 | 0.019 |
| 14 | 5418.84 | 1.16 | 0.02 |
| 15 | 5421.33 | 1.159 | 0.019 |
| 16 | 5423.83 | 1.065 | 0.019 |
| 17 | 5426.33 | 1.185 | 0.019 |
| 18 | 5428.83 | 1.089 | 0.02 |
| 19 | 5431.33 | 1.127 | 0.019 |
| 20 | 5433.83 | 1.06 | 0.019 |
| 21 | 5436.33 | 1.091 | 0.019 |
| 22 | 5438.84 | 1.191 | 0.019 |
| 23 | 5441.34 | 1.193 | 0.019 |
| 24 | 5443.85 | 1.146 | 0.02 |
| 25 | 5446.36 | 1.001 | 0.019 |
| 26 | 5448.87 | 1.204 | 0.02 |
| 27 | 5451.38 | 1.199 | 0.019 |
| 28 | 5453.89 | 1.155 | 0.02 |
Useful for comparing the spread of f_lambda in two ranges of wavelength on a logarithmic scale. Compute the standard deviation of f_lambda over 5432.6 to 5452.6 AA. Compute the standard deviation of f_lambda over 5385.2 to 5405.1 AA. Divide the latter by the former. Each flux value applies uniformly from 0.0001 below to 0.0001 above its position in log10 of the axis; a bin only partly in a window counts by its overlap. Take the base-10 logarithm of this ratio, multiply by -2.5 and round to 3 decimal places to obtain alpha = 0.539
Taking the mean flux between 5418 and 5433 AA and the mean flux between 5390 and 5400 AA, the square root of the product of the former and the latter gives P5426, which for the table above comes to 1.12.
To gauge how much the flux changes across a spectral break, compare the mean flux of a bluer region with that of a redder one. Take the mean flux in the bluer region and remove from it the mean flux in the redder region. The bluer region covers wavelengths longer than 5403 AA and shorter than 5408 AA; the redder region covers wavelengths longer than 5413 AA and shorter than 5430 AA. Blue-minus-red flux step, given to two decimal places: -0.06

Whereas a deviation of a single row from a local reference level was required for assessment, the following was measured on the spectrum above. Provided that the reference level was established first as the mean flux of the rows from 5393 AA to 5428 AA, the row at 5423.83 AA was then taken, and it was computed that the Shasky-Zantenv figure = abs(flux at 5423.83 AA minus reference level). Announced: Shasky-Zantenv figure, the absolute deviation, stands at 0.057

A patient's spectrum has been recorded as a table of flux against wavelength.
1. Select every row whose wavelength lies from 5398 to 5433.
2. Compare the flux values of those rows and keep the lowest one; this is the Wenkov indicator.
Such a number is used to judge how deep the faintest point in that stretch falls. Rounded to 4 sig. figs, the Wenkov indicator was 1.062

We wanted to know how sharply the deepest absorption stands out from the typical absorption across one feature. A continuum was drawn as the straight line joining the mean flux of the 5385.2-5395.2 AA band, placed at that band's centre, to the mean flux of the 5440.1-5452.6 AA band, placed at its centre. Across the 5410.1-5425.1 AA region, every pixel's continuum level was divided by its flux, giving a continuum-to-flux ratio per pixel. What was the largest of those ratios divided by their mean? 1.06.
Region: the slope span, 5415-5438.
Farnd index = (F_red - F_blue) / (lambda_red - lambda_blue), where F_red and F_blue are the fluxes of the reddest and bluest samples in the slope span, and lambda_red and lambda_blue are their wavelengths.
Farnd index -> -0.003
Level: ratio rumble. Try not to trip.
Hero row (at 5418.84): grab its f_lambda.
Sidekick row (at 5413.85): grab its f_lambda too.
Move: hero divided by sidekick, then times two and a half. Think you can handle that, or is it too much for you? 2.54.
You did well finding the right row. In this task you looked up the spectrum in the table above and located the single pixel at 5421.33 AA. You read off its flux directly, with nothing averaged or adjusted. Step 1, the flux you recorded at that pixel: 1.159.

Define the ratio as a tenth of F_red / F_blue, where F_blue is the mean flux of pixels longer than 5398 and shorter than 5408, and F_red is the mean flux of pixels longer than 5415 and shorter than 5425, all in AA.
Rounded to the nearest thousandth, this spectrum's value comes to 0.102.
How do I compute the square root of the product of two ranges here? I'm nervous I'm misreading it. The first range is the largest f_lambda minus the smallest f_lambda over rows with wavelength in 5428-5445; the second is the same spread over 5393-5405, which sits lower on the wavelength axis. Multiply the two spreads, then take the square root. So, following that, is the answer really 0.086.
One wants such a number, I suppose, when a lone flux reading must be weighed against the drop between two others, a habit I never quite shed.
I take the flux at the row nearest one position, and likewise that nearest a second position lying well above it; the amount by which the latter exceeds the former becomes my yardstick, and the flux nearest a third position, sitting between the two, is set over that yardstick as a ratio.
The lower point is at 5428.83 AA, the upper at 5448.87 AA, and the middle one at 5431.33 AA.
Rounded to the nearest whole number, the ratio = 10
